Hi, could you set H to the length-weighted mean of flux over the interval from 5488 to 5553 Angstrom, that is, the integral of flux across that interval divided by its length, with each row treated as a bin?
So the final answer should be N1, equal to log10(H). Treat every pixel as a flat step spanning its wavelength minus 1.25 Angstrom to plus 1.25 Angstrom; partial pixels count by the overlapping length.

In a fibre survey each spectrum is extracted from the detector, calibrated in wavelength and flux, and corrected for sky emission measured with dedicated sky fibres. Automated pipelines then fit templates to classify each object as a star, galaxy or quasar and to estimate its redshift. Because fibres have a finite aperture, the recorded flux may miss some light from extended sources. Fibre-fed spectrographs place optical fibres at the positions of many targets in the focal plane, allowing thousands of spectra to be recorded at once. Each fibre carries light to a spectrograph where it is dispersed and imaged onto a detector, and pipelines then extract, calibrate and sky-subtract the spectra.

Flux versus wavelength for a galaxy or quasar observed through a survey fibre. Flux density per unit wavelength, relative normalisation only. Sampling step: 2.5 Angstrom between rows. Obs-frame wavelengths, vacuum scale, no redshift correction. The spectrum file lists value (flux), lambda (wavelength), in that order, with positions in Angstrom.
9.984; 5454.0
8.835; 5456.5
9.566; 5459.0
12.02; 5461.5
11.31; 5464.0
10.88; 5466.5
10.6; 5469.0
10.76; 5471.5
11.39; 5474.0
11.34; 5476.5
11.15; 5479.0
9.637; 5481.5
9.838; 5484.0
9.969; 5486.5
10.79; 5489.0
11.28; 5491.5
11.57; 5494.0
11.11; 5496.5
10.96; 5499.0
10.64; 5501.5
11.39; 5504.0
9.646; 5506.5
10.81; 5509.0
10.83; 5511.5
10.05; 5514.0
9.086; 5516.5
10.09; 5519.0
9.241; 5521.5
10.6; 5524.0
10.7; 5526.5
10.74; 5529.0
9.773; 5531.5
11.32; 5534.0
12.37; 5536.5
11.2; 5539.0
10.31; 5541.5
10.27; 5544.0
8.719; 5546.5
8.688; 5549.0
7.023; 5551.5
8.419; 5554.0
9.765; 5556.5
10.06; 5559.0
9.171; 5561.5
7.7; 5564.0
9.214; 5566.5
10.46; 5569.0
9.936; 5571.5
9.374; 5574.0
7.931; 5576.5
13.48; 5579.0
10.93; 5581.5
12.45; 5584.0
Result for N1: 1.015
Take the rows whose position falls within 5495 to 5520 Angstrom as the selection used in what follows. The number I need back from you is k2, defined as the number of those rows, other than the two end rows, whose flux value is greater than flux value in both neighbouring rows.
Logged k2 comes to 2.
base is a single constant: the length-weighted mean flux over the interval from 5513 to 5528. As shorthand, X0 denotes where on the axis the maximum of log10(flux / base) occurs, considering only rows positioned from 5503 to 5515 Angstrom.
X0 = 5504.0 Angstrom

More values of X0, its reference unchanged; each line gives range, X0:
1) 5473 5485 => 5474.0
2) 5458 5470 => 5461.5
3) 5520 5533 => 5529.0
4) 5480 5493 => 5491.5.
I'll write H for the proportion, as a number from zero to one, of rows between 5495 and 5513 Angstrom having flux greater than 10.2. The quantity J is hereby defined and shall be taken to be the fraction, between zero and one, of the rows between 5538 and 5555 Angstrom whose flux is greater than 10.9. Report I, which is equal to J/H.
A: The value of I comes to 0.17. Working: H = 0.9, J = 0.1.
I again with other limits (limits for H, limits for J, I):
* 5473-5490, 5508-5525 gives 0.00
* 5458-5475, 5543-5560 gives 0.00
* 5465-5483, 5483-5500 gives 0.67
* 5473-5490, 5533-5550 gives 0.75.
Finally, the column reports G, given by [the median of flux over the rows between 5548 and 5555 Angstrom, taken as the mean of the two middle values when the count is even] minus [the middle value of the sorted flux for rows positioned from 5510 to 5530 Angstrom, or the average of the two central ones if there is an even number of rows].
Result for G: -1.9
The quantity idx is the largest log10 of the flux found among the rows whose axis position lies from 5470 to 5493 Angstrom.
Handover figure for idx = 1.06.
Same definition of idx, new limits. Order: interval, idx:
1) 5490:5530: 1.06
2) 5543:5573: 1.02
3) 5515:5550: 1.09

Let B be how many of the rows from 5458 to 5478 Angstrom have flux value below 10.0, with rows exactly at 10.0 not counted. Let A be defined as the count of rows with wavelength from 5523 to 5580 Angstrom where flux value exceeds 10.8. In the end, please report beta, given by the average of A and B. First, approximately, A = 4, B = 1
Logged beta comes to 2.50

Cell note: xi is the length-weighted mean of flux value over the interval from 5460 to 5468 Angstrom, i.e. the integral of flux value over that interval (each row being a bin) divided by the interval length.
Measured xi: 11.3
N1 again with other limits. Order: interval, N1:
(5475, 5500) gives 1.032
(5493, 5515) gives 1.033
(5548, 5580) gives 0.968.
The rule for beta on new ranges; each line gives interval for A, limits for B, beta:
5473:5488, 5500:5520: 2.50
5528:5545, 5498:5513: 2.00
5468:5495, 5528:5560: 5.50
